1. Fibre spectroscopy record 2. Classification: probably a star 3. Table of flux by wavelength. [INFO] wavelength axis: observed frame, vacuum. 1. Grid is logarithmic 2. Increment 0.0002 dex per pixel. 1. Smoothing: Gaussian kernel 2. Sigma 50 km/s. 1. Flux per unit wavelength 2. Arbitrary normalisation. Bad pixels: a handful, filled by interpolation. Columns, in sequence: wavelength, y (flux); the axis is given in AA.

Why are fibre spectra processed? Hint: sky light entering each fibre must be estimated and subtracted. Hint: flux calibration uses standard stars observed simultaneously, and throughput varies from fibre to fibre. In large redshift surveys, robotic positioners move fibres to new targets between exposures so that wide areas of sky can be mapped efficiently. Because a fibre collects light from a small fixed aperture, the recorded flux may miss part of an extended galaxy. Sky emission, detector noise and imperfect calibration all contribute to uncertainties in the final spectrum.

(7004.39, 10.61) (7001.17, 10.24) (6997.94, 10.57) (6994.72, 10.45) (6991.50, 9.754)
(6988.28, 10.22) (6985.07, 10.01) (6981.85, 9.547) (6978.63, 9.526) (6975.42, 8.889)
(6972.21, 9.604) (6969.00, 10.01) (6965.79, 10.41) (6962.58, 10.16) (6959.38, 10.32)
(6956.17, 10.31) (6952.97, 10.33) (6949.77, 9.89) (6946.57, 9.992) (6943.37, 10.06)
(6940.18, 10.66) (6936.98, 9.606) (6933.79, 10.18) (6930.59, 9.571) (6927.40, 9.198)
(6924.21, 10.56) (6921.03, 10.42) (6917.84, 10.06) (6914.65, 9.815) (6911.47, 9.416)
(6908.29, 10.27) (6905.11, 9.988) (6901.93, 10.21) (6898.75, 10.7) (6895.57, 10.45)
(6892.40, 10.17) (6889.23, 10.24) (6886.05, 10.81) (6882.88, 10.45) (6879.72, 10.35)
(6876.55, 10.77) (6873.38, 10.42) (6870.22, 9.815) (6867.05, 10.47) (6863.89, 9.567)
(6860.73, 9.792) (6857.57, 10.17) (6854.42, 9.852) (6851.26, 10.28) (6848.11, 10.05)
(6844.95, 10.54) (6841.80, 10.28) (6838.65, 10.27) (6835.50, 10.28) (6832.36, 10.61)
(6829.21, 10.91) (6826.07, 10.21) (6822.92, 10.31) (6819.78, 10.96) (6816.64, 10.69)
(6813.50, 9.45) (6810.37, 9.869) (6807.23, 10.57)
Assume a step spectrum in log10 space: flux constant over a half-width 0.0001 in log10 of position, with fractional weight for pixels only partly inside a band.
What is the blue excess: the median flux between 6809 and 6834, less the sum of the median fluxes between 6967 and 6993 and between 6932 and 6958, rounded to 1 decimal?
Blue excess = -9.3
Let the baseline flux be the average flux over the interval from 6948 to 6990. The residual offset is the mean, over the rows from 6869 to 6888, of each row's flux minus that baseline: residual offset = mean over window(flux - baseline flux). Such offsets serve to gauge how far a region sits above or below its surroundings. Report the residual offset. 0.50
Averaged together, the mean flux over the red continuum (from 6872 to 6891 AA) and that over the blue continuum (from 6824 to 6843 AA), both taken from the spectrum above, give 10.5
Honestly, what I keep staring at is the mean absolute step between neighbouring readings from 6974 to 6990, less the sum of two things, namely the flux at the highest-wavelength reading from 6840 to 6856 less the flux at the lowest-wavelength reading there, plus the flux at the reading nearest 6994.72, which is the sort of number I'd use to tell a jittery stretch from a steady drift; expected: -9.7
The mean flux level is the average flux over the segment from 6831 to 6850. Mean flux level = 10.3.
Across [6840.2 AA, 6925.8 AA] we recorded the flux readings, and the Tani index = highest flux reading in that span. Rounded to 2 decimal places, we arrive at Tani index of 10.81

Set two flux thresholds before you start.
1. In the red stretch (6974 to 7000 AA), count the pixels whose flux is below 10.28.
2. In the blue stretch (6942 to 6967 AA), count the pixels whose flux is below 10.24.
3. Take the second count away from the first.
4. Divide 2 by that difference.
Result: 1.0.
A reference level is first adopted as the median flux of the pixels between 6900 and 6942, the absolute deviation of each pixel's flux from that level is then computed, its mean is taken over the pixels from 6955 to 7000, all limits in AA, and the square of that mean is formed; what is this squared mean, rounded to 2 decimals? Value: 0.13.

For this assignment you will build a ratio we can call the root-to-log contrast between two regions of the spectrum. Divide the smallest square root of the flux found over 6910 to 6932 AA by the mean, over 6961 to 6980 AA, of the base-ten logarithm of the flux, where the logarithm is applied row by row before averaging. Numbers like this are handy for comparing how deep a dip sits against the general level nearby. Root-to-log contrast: 3.07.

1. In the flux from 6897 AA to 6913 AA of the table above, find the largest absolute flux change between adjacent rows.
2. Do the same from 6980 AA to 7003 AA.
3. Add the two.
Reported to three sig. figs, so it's 1.55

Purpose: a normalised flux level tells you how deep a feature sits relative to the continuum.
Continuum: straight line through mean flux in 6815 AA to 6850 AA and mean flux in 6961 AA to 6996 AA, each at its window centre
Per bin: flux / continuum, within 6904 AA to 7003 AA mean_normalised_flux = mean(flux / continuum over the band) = 1.00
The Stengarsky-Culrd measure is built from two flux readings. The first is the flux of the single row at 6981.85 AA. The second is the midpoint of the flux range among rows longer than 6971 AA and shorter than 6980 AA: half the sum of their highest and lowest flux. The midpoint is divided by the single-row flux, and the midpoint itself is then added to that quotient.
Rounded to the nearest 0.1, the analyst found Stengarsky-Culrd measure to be 10.2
